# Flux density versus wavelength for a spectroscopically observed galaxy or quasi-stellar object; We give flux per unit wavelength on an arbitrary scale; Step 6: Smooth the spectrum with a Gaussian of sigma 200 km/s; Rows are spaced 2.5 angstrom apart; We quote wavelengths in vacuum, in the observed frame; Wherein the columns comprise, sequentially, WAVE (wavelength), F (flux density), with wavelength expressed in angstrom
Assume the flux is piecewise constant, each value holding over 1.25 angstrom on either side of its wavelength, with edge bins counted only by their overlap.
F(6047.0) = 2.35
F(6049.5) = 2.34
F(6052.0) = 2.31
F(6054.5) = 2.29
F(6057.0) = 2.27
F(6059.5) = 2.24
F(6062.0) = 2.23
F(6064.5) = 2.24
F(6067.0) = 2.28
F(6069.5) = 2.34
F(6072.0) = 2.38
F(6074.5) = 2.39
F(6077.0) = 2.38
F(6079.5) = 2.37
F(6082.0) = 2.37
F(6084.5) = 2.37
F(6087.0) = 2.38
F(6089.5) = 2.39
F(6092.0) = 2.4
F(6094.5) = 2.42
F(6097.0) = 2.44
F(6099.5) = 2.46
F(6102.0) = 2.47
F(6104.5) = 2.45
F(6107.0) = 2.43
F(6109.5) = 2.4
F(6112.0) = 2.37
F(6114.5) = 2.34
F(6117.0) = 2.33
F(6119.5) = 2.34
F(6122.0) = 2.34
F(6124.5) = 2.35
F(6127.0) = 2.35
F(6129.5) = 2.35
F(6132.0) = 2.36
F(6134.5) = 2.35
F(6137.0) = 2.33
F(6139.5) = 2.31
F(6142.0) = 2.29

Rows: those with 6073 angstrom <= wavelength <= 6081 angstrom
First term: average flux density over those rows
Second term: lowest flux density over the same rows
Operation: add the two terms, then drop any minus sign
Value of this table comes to 4.75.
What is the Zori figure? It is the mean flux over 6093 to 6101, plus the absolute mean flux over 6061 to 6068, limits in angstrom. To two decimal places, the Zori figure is 4.69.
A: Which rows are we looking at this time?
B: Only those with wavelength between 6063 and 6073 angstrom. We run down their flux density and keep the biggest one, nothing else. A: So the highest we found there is 2.38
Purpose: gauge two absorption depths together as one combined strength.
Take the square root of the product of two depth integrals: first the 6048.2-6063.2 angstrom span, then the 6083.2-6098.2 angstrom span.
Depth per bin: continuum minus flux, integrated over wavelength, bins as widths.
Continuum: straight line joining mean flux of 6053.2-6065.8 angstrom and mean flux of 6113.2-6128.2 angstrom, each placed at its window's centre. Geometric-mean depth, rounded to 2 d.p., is 0.85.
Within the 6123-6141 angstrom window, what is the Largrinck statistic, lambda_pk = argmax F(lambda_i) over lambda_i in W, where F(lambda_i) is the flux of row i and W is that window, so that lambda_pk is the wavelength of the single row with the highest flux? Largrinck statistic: 6132.0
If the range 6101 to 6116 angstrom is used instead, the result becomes 6102.0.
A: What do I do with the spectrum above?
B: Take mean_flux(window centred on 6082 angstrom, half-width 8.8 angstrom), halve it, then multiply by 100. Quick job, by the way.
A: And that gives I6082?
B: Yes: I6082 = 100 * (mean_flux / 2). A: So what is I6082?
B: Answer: 119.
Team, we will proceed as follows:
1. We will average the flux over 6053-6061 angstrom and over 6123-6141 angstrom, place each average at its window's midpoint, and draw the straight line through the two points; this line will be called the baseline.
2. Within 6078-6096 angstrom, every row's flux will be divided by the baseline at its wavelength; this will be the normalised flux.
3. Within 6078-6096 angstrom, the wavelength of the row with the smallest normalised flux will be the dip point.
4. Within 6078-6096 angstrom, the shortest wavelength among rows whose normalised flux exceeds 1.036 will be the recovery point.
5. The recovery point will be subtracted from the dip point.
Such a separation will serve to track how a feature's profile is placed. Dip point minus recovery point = -2.5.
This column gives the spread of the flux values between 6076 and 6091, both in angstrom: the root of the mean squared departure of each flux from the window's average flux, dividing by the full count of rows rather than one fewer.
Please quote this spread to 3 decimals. 0.007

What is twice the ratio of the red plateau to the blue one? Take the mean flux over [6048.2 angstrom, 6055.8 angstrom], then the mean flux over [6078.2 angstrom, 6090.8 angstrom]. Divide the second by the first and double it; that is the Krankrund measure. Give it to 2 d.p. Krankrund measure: 2.05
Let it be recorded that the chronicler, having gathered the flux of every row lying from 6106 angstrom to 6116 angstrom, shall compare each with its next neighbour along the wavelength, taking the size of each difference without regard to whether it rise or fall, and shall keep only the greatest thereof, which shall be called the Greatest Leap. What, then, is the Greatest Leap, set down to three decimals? 0.030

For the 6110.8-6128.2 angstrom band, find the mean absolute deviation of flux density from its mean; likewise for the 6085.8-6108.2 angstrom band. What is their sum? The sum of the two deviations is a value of 0.035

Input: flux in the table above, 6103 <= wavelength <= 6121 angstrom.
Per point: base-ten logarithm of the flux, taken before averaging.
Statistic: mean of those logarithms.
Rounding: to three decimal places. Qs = 0.377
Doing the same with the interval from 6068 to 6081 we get 0.375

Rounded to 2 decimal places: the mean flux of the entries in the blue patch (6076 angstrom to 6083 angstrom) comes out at 2.37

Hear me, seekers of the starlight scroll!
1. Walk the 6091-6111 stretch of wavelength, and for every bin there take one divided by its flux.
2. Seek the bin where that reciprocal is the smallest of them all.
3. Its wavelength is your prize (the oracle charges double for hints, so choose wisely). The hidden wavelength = 6102.0 angstrom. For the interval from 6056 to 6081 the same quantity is 6074.5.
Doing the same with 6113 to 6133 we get 6132.0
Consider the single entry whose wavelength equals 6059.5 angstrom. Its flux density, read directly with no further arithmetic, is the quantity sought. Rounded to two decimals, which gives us 2.24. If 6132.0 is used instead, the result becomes 2.36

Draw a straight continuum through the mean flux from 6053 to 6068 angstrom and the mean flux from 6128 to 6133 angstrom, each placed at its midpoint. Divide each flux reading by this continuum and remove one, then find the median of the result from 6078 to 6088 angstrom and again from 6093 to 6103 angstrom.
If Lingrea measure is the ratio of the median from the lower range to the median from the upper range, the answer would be 0.6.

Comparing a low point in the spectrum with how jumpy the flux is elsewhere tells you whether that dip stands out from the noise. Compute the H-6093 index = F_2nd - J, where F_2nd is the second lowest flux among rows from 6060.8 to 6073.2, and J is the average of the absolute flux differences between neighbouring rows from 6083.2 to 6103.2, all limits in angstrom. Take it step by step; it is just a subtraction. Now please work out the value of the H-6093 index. 2.23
